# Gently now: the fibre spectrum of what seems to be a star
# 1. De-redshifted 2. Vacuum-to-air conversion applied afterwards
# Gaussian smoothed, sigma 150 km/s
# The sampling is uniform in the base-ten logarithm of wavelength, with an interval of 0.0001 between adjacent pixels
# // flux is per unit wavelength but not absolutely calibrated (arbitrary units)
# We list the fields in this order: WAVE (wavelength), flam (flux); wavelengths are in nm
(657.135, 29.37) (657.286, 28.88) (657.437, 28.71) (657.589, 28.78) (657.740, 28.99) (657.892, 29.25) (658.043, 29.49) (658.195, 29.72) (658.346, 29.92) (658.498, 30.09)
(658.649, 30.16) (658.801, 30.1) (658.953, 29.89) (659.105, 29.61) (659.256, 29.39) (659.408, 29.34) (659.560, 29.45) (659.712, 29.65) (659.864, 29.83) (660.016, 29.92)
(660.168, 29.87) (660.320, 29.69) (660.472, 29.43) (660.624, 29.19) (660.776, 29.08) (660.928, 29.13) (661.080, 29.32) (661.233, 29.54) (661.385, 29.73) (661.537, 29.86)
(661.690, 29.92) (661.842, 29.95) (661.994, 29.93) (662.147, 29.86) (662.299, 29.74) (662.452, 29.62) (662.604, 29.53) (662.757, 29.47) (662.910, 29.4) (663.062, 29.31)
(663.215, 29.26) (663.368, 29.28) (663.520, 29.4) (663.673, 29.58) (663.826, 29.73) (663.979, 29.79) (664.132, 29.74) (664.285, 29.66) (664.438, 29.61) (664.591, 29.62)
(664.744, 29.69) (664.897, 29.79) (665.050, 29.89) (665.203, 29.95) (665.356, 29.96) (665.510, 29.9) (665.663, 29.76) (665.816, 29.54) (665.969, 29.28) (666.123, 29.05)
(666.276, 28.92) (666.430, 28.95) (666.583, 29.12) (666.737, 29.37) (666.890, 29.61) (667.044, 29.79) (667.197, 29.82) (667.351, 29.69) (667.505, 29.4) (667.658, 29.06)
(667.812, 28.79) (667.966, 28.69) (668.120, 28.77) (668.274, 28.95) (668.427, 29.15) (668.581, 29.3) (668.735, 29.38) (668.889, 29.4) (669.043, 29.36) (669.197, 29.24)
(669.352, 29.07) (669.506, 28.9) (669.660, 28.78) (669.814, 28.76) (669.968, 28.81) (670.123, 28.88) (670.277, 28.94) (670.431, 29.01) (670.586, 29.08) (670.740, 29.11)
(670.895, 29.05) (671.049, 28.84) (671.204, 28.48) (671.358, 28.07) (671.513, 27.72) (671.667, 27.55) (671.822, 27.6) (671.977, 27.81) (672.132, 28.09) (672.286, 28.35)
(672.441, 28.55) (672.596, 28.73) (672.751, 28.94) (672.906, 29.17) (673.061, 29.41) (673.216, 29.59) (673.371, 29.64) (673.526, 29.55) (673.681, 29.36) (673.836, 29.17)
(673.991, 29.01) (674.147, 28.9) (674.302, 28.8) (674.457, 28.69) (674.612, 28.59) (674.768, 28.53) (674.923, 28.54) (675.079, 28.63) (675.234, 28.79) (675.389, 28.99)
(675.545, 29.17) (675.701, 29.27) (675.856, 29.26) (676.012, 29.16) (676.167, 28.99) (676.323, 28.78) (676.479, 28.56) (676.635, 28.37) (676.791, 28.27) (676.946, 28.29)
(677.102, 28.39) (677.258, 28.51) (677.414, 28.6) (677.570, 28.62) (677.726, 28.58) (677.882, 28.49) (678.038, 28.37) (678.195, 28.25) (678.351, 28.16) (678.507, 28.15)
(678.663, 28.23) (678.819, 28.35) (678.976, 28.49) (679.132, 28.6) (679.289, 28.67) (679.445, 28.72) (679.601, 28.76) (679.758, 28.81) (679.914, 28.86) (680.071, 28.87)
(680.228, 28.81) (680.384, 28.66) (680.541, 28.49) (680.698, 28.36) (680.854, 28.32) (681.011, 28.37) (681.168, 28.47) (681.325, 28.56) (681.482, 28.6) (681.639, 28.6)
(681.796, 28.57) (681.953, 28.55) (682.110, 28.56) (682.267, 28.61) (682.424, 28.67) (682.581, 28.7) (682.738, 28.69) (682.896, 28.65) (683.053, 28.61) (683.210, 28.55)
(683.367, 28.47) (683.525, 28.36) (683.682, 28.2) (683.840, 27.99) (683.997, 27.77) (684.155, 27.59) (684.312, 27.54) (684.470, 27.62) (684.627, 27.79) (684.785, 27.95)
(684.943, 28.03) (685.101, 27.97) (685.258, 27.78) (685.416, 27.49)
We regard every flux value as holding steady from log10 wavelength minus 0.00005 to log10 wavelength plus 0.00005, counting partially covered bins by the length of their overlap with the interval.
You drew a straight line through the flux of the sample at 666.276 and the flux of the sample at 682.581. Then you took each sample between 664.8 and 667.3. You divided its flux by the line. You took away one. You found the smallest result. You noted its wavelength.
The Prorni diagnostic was 666.276 nm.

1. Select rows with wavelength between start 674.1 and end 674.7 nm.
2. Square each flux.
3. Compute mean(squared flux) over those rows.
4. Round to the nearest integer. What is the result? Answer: 826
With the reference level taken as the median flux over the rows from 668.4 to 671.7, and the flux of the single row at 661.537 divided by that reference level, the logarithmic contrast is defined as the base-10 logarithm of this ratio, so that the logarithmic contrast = 0.013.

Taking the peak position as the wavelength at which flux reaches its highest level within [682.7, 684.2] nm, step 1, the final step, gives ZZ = 682.738 nm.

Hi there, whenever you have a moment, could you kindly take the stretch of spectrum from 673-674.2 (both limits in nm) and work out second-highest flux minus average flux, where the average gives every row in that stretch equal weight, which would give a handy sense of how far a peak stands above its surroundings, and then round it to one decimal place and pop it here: 0.3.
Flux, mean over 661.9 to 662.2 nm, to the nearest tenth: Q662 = 29.9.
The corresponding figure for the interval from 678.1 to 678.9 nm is 28.2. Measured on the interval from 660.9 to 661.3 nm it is 29.3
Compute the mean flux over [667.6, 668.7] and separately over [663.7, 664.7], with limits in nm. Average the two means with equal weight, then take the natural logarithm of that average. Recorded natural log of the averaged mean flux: 3.378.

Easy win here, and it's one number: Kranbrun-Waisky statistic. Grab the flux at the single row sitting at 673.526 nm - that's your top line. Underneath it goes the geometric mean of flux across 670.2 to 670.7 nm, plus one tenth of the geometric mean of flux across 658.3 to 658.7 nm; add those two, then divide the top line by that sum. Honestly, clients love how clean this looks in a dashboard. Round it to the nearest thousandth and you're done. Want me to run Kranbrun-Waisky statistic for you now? 0.923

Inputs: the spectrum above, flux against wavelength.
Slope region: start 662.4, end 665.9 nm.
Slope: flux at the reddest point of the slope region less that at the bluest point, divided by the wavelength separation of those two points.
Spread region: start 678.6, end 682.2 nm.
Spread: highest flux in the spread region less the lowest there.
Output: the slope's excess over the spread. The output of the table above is -0.66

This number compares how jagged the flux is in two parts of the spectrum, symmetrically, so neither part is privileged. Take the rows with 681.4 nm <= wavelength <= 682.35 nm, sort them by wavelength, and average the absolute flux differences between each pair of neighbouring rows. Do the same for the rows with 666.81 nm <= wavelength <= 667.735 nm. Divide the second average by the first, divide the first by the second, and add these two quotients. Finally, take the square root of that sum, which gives 2.99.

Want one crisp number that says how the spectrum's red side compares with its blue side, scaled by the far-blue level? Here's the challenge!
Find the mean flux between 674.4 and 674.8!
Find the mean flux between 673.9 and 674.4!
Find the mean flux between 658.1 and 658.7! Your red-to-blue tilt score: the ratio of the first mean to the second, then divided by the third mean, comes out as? 0.0330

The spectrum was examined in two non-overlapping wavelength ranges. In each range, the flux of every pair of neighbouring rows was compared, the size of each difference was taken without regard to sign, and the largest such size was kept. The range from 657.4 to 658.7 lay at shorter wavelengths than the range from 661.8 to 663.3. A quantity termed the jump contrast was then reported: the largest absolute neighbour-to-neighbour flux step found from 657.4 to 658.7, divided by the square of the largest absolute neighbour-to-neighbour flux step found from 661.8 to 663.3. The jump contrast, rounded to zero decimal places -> 18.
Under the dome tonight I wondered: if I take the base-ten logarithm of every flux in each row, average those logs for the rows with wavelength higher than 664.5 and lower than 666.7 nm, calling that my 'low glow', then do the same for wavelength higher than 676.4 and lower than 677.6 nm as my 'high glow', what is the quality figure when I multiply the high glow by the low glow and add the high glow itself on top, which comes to 3.59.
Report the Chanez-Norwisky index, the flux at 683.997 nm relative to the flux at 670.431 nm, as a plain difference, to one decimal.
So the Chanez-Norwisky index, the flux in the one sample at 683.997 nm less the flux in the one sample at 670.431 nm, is -1.2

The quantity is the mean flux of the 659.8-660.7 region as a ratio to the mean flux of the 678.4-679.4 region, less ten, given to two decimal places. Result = -8.96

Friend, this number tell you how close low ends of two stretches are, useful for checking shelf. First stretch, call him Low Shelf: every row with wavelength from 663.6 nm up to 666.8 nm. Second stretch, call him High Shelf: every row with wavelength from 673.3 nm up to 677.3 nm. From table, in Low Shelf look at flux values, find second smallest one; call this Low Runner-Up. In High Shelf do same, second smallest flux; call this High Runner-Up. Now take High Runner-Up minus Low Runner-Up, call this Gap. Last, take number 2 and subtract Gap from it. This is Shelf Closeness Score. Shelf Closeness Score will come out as 2.66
